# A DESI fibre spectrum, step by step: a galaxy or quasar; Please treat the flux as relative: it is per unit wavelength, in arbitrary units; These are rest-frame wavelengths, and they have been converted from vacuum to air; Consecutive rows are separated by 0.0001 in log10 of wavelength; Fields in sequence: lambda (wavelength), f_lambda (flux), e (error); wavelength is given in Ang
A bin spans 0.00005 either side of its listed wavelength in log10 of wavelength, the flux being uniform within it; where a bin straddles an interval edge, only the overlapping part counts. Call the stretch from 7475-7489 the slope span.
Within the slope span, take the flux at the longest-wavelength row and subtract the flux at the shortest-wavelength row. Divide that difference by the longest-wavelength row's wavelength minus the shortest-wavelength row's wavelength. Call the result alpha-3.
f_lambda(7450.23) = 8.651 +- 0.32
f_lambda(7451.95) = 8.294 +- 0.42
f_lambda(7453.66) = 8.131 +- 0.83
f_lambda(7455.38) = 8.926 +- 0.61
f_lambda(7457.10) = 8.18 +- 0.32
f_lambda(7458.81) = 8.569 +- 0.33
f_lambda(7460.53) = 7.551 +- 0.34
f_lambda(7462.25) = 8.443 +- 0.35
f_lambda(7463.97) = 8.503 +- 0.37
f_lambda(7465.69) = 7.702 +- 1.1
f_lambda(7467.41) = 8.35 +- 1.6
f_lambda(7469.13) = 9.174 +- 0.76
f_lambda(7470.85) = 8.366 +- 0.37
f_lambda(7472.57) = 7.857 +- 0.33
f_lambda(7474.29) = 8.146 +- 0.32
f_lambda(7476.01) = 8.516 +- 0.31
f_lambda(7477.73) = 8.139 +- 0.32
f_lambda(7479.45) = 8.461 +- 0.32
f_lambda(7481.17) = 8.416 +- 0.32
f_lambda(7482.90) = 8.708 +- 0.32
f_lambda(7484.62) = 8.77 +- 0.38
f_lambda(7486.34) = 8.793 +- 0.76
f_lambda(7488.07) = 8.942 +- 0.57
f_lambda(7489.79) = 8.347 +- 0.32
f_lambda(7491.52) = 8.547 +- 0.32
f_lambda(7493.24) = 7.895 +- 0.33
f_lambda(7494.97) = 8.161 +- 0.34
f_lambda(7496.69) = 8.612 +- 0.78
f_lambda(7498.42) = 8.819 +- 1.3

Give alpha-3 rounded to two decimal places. 0.04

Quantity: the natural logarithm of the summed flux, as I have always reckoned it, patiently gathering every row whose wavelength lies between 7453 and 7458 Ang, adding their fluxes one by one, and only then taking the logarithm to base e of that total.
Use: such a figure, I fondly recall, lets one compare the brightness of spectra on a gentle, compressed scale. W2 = 3.23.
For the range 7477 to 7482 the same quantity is 3.22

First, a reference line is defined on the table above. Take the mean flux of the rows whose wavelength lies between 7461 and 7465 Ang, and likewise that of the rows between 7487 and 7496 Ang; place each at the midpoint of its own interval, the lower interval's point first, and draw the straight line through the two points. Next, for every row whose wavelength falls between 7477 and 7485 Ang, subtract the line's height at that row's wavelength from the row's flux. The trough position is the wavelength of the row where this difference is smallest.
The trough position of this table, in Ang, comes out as 7477.73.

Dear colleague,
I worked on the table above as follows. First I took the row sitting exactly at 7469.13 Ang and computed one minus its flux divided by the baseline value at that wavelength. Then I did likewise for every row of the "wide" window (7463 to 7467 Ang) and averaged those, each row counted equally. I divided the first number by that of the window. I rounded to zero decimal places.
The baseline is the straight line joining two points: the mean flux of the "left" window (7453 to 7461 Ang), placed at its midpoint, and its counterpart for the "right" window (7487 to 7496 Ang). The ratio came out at -4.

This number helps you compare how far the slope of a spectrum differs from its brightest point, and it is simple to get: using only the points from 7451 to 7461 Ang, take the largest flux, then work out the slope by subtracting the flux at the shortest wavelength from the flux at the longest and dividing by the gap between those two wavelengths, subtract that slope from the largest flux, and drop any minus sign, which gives 9.01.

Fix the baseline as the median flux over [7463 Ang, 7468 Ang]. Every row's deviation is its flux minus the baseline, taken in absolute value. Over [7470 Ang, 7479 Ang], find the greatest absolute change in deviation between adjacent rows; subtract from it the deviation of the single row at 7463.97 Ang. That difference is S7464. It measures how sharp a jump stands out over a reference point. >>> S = 0.32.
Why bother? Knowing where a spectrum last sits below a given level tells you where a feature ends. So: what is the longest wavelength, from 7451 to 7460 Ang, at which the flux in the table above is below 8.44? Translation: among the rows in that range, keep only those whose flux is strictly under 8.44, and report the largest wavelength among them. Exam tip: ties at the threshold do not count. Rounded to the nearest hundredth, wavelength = 7457.10 Ang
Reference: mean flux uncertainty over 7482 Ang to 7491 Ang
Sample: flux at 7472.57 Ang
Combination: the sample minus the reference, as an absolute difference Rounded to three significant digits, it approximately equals 7.39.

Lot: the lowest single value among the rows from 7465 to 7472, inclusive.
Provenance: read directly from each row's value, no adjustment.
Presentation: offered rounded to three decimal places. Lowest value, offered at 7.702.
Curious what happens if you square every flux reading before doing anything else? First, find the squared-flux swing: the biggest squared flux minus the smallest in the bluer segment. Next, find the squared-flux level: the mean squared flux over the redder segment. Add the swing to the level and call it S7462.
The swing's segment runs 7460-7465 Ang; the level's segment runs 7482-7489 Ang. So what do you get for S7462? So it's 93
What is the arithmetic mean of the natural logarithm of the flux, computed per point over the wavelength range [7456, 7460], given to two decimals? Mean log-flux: 2.12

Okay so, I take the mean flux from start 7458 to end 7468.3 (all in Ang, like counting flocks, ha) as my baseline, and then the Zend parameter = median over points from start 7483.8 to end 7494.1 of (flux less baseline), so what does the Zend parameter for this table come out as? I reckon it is 0.5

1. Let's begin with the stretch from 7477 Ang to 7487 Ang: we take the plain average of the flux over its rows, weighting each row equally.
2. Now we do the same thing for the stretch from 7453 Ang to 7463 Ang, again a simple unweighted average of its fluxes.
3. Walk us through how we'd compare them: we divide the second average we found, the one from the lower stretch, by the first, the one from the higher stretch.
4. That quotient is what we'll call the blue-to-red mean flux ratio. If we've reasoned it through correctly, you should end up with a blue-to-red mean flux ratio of 0.97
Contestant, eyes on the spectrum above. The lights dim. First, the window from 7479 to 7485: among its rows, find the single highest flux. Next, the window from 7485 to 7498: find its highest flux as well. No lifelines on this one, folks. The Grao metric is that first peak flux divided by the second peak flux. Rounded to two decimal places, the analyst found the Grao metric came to 0.98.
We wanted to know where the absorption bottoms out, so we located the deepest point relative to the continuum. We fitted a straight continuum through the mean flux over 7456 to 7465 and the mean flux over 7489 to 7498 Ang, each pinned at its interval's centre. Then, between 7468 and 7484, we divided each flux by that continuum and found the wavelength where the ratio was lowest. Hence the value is 7472.57 Ang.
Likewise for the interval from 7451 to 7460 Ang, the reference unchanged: 7453.66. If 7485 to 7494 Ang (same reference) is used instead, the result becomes 7493.24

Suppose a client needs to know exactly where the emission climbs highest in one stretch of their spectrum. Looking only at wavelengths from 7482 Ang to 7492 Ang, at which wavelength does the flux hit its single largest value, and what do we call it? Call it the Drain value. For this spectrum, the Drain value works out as 7488.07 Ang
